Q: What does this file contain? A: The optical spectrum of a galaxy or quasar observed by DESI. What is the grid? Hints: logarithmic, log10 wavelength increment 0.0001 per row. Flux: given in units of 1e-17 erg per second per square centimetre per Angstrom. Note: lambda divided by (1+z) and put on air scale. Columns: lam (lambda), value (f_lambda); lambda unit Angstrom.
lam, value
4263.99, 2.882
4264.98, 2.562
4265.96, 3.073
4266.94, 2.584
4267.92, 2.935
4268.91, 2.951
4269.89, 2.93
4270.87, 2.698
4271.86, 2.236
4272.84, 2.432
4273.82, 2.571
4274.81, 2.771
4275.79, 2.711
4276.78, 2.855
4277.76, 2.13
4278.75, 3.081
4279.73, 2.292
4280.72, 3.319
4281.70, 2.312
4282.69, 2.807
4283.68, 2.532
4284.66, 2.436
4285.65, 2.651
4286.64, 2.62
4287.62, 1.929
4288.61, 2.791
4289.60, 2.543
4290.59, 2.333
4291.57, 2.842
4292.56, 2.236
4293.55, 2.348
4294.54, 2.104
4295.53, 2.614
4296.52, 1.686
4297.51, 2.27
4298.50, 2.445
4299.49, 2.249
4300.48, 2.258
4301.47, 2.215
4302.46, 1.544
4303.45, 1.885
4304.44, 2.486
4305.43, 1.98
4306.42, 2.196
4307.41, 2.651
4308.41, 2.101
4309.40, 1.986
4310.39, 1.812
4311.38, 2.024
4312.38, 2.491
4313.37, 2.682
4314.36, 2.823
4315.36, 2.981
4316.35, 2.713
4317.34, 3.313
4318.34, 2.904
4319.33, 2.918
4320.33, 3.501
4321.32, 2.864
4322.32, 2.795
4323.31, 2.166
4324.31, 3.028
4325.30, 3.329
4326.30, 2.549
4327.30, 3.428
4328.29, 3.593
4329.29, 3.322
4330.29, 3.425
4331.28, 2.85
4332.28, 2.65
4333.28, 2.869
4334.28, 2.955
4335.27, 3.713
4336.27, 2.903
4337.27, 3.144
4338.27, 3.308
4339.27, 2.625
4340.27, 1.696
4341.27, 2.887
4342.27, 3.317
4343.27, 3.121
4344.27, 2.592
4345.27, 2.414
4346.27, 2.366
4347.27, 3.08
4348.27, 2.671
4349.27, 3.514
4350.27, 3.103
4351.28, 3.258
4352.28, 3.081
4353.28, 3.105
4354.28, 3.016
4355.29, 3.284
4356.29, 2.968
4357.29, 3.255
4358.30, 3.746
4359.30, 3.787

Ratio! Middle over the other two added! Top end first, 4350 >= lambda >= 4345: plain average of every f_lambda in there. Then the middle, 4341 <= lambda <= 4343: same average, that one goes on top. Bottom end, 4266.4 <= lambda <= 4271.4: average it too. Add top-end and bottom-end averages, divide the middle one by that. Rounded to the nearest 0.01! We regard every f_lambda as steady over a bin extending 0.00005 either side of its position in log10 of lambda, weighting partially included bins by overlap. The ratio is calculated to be 0.55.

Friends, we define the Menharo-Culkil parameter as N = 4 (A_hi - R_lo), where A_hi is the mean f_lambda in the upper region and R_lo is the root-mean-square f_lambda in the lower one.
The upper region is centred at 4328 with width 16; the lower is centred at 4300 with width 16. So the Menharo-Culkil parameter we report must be 3.4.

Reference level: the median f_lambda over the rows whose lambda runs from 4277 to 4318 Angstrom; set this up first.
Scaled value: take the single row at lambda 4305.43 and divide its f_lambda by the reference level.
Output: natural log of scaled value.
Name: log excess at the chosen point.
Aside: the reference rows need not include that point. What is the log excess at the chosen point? -0.17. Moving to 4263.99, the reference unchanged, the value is 0.20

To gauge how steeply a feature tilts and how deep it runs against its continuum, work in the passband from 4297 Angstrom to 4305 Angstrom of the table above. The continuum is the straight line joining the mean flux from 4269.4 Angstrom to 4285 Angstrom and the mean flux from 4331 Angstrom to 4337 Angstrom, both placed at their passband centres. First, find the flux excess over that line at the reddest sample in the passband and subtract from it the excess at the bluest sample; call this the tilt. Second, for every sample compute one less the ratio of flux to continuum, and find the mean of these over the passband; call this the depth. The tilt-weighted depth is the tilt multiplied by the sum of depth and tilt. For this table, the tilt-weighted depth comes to 0.1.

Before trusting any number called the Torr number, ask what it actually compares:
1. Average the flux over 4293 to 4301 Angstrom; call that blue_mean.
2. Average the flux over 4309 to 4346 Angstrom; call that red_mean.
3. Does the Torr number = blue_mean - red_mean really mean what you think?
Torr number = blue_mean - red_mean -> -0.61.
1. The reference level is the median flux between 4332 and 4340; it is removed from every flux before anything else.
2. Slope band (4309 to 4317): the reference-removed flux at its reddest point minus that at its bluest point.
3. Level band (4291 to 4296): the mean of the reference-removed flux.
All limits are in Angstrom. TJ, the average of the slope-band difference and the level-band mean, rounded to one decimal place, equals 0.1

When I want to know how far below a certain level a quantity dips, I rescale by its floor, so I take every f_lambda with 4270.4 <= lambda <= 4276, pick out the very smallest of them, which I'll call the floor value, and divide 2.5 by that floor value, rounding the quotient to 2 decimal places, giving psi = 1.12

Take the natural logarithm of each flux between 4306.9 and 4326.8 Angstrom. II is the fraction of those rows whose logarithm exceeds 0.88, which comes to 0.75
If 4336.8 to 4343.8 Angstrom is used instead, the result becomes 0.86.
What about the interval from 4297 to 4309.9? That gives 0.23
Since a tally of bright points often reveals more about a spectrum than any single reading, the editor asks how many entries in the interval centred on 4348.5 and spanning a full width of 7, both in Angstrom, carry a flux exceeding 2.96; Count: 4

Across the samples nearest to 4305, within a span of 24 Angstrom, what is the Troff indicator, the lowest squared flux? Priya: 2.4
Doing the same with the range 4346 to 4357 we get 5.6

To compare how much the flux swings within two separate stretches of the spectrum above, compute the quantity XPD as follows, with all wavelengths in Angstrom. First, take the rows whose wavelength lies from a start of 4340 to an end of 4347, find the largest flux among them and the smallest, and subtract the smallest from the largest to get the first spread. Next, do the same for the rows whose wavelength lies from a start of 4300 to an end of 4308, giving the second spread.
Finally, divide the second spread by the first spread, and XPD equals 0.68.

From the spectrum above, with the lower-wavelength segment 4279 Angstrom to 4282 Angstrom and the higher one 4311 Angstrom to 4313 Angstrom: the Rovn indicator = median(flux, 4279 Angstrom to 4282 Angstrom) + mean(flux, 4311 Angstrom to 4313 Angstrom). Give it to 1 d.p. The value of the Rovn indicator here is 4.6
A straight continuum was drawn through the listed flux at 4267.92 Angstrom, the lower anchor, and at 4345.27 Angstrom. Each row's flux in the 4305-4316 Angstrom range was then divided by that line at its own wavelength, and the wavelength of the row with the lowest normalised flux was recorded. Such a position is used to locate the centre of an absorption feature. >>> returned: 4310.39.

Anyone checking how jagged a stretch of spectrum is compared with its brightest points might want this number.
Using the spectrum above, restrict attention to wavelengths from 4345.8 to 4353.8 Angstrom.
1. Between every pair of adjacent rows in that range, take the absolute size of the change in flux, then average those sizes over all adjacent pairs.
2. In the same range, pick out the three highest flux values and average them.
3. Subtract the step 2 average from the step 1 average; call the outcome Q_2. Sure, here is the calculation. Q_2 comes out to -2.9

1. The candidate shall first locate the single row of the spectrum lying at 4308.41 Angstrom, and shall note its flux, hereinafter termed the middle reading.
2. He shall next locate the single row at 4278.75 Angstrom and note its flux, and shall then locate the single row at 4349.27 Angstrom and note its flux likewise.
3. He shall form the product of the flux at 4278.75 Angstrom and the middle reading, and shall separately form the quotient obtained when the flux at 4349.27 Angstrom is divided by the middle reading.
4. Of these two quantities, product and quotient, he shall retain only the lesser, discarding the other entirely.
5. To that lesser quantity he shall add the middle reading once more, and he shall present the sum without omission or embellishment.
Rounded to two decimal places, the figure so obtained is 3.77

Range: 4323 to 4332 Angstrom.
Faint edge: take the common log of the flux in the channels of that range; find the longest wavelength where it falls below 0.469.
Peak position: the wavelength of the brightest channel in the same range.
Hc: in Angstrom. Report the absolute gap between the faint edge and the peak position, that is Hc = 3.0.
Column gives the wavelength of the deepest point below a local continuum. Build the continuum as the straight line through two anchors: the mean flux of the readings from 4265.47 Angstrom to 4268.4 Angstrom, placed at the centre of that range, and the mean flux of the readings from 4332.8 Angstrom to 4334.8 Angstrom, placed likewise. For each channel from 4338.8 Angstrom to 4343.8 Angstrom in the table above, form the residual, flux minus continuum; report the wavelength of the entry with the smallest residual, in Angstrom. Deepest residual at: 4340.27 Angstrom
